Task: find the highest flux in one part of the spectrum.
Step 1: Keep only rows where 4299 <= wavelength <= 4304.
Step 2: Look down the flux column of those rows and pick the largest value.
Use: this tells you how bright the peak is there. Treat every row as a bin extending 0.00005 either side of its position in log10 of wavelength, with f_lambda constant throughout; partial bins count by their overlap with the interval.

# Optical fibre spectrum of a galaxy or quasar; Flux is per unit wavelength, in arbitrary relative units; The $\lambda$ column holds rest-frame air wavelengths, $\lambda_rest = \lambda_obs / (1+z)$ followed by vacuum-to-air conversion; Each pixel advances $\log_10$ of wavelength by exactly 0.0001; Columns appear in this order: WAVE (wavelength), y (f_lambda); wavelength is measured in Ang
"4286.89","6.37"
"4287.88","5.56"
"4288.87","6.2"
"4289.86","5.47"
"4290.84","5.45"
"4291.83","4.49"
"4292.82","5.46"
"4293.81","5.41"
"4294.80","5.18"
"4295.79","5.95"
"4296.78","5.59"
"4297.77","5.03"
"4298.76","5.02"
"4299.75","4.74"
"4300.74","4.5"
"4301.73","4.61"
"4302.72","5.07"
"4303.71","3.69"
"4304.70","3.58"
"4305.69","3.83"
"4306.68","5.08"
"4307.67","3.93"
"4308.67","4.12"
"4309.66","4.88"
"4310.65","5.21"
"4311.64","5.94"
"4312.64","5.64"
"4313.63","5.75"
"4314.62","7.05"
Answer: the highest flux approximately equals 5.07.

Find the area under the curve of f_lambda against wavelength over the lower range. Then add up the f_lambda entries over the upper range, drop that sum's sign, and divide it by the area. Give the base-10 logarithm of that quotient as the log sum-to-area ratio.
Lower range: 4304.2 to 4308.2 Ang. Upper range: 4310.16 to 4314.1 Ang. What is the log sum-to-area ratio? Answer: 0.14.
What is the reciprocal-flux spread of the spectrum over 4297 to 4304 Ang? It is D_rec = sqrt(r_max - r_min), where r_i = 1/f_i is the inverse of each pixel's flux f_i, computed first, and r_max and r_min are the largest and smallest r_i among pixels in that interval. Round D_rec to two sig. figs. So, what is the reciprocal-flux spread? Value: 0.27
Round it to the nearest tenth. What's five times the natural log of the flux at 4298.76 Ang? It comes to 8.1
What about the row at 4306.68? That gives 8.1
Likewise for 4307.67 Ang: 6.8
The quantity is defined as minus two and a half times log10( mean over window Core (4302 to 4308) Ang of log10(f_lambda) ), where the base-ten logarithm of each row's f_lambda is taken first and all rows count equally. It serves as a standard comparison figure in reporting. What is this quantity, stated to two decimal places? 0.52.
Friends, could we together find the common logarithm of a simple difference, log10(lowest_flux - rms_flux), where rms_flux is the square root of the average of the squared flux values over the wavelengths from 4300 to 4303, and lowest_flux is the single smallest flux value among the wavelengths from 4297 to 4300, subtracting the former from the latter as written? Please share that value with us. -2.2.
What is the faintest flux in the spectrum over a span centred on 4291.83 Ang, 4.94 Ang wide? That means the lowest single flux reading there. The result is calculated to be 4.49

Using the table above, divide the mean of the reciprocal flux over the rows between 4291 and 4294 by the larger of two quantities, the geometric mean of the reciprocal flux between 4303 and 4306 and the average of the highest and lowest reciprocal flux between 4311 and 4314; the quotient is 0.73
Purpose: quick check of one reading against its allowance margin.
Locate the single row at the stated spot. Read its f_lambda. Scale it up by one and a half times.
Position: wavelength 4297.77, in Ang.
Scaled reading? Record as 7.5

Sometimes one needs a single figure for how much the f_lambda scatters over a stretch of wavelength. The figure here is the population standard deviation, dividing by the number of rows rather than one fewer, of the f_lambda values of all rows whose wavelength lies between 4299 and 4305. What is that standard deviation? 0.546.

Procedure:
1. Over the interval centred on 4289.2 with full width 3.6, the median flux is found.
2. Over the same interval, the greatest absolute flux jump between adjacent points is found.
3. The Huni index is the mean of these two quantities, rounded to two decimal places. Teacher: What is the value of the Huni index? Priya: 3.12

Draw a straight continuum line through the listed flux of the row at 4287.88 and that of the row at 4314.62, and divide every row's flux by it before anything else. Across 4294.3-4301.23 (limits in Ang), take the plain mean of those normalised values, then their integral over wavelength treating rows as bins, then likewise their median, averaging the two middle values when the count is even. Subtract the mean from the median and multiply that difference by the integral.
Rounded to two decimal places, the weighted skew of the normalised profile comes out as -0.12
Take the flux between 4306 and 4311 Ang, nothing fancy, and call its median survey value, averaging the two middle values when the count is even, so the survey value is 4.9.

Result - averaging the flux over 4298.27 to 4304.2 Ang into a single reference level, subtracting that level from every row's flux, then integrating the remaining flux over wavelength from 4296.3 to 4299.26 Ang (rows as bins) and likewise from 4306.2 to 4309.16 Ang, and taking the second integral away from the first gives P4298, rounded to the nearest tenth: 2.5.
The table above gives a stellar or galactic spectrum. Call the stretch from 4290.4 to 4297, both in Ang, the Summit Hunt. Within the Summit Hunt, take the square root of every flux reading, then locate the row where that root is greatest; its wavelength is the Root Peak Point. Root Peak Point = 4295.79 Ang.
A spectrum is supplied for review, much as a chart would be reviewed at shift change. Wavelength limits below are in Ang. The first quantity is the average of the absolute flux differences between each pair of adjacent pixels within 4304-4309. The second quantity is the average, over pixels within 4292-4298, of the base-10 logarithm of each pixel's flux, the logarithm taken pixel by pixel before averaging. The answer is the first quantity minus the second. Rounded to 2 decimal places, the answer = -0.02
